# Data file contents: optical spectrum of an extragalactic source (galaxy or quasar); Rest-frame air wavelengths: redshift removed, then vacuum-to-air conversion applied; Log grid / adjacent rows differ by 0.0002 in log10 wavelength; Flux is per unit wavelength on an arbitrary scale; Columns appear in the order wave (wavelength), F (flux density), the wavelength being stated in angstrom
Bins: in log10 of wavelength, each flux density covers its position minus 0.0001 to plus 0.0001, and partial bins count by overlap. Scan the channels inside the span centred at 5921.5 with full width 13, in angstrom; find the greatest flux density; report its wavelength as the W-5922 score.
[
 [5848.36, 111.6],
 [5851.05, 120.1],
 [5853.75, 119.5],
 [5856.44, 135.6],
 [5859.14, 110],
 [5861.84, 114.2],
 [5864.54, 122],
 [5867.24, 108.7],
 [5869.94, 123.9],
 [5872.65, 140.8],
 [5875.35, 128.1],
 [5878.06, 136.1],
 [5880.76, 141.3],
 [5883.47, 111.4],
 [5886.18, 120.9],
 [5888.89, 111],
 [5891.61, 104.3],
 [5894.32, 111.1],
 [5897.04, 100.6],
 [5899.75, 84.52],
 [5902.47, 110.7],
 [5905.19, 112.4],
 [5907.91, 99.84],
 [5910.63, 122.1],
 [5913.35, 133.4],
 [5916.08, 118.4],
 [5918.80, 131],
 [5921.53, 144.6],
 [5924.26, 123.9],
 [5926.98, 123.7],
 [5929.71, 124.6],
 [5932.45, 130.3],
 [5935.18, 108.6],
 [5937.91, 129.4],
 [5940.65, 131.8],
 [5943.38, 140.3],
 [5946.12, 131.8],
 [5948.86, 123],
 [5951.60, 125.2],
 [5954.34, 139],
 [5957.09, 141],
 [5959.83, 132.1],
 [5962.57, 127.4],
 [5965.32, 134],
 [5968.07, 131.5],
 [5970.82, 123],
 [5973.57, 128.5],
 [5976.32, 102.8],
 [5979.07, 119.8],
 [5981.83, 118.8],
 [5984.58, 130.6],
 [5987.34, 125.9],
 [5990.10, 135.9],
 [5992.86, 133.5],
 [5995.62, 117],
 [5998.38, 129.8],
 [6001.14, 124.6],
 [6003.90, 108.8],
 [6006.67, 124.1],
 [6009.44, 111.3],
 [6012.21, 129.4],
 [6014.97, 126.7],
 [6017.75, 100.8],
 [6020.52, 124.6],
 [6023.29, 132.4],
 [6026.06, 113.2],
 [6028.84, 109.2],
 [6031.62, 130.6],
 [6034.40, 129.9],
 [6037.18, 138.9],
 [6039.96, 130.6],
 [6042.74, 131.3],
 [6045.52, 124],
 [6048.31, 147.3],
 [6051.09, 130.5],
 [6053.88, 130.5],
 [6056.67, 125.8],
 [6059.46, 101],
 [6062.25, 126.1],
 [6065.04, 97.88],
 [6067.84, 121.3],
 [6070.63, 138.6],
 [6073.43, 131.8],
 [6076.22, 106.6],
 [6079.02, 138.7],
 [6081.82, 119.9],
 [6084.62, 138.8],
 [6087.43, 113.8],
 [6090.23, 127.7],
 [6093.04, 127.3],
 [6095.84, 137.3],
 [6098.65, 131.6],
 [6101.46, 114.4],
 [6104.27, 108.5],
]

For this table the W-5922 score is 5921.53 angstrom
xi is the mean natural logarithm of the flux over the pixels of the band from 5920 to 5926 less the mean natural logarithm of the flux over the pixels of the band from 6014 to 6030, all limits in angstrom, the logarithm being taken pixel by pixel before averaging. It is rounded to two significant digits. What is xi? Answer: 0.13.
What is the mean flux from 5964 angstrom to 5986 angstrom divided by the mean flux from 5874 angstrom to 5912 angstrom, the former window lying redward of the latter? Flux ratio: 1.09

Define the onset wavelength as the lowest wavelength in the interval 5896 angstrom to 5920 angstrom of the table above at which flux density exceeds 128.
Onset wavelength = 5913.35 angstrom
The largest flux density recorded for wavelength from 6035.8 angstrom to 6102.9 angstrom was 147.3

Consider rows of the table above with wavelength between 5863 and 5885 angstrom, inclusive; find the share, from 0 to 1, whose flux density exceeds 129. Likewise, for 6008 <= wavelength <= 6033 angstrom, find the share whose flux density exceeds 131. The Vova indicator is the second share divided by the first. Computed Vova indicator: 0.30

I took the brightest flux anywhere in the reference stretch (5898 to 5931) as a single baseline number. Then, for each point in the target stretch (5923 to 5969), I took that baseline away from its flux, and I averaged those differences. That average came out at -15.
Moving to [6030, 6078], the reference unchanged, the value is -19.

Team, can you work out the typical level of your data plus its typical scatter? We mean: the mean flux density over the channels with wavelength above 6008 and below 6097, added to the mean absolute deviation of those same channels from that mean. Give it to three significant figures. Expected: 134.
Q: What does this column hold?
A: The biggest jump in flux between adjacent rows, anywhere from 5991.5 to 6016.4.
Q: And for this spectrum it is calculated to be 18.1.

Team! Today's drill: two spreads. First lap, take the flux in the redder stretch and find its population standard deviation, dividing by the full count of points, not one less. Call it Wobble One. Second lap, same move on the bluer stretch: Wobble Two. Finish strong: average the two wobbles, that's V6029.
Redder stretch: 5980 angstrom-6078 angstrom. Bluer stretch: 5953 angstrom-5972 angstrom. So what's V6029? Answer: 8.6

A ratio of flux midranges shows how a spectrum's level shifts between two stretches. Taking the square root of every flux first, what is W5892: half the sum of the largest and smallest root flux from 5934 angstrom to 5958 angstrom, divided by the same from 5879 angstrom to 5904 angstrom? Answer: 1.06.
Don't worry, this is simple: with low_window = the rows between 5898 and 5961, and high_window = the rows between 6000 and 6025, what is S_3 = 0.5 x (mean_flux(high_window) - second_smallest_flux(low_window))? 10.2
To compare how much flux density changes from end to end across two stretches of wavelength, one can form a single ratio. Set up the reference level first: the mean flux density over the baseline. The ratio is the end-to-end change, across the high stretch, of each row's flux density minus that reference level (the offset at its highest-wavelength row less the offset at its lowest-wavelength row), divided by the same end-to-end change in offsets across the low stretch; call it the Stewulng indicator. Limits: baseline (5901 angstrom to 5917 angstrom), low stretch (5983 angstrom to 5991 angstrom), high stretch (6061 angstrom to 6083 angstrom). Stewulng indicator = -1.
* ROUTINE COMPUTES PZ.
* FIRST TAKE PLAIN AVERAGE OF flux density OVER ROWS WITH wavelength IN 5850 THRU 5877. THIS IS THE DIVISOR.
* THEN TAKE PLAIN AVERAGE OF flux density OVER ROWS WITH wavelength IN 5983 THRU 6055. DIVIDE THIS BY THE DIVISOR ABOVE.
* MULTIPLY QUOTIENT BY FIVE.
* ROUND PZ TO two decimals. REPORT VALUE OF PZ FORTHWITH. 5.14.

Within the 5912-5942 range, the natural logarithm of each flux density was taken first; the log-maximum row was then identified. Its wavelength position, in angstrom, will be 5921.53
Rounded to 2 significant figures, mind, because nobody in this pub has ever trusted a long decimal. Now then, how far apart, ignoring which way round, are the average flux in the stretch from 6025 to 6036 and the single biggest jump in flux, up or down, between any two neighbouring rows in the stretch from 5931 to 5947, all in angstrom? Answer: 99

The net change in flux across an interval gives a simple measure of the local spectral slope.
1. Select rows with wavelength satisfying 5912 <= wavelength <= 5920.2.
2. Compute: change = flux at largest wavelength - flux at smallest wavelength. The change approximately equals -2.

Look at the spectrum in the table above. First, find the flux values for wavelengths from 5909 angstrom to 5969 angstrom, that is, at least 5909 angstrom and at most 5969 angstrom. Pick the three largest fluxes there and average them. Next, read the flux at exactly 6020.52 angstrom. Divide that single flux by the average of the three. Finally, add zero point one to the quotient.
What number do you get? 0.98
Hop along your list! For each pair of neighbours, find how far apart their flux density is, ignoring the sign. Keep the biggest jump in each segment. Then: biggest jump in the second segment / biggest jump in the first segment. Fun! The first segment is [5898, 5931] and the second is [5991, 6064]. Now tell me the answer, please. 0.99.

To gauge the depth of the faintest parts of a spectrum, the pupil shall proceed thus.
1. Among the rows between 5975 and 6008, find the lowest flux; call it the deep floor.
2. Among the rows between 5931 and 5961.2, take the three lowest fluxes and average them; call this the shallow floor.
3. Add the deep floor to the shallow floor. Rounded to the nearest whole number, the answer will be 222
